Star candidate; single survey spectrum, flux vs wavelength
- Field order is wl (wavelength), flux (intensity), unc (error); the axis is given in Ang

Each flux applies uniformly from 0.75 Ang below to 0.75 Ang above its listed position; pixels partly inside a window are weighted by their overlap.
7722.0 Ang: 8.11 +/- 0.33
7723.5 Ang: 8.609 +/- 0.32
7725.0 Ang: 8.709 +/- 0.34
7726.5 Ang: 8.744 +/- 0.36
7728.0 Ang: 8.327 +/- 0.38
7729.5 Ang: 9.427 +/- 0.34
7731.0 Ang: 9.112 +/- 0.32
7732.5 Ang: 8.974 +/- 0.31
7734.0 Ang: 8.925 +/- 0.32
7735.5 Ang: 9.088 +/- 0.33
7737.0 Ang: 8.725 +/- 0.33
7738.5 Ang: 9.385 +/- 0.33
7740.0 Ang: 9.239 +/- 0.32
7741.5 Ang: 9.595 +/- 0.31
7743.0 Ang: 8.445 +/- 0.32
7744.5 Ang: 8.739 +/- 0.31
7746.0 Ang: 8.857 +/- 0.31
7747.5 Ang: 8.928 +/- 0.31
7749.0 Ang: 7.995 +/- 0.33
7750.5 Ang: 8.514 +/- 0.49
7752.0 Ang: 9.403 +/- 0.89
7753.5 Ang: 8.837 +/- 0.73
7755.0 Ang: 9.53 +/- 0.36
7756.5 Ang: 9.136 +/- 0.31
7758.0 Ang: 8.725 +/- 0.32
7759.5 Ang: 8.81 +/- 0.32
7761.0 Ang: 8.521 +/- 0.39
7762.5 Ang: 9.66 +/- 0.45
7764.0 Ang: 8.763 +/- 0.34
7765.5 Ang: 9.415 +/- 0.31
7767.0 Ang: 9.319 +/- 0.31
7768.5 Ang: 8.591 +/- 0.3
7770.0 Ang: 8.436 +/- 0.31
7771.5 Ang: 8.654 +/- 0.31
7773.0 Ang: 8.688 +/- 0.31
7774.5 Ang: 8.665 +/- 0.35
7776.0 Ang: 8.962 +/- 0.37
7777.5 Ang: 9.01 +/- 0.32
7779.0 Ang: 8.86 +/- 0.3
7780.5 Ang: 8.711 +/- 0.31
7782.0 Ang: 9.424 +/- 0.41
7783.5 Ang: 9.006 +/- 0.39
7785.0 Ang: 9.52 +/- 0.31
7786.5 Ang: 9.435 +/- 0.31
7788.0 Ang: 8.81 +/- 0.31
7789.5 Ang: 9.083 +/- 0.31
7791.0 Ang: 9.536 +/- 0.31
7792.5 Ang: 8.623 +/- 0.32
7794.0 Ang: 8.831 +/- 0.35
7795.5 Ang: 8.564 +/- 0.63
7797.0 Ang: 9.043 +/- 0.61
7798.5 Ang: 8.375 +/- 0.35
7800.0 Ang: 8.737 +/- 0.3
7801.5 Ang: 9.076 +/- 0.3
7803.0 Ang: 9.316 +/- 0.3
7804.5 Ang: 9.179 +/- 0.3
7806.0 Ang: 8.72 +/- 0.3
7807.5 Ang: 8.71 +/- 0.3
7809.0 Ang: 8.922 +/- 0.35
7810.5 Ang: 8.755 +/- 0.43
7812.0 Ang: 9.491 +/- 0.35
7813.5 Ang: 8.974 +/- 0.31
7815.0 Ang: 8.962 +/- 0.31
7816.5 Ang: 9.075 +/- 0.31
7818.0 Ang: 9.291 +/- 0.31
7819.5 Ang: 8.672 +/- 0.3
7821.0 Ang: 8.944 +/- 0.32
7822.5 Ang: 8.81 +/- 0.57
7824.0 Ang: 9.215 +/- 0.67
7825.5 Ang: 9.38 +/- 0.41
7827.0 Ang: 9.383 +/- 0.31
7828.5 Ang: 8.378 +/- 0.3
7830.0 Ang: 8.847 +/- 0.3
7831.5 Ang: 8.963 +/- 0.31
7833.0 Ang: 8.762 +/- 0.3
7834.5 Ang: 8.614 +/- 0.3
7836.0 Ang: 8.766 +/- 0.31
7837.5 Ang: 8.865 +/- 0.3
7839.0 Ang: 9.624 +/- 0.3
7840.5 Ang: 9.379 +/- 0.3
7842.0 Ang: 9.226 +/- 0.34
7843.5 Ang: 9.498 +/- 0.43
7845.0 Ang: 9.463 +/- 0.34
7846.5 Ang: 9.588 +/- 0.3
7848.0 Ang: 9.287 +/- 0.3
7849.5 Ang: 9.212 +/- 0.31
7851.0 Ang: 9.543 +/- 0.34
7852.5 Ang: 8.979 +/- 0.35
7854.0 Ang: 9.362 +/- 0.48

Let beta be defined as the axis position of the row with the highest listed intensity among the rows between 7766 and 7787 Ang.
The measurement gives 7785.0 Ang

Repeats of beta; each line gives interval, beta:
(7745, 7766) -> 7762.5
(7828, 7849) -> 7839.0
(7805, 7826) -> 7812.0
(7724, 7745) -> 7741.5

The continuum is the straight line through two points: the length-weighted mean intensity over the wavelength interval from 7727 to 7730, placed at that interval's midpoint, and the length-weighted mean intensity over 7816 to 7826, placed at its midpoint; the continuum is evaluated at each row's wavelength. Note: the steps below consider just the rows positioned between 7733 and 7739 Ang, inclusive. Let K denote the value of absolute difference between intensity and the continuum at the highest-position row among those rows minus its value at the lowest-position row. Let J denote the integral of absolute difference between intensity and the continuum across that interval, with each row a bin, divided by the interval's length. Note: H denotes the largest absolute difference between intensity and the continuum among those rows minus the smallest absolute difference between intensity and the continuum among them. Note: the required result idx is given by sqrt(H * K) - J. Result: 0.22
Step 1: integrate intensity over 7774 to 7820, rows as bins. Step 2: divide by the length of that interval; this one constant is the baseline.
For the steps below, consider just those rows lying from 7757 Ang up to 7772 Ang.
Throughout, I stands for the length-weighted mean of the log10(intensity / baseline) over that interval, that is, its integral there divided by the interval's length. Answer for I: -0.005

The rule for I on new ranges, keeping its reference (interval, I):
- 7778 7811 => -0.001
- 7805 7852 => 0.004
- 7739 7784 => -0.004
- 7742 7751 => -0.019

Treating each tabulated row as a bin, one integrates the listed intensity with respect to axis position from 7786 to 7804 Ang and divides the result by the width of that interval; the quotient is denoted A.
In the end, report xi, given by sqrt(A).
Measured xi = 2.99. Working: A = 8.95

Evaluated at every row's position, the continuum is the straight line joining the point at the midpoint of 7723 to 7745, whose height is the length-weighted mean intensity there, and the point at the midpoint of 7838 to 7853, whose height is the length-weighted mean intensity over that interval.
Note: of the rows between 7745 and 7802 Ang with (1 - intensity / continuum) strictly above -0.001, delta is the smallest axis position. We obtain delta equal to 7746.0 Ang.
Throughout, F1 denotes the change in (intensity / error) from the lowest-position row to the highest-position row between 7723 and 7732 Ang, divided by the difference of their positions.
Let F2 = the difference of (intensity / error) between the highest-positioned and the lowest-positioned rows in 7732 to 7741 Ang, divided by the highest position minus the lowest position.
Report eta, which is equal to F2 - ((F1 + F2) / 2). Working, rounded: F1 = 0.2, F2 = 0.0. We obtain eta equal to -0.11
